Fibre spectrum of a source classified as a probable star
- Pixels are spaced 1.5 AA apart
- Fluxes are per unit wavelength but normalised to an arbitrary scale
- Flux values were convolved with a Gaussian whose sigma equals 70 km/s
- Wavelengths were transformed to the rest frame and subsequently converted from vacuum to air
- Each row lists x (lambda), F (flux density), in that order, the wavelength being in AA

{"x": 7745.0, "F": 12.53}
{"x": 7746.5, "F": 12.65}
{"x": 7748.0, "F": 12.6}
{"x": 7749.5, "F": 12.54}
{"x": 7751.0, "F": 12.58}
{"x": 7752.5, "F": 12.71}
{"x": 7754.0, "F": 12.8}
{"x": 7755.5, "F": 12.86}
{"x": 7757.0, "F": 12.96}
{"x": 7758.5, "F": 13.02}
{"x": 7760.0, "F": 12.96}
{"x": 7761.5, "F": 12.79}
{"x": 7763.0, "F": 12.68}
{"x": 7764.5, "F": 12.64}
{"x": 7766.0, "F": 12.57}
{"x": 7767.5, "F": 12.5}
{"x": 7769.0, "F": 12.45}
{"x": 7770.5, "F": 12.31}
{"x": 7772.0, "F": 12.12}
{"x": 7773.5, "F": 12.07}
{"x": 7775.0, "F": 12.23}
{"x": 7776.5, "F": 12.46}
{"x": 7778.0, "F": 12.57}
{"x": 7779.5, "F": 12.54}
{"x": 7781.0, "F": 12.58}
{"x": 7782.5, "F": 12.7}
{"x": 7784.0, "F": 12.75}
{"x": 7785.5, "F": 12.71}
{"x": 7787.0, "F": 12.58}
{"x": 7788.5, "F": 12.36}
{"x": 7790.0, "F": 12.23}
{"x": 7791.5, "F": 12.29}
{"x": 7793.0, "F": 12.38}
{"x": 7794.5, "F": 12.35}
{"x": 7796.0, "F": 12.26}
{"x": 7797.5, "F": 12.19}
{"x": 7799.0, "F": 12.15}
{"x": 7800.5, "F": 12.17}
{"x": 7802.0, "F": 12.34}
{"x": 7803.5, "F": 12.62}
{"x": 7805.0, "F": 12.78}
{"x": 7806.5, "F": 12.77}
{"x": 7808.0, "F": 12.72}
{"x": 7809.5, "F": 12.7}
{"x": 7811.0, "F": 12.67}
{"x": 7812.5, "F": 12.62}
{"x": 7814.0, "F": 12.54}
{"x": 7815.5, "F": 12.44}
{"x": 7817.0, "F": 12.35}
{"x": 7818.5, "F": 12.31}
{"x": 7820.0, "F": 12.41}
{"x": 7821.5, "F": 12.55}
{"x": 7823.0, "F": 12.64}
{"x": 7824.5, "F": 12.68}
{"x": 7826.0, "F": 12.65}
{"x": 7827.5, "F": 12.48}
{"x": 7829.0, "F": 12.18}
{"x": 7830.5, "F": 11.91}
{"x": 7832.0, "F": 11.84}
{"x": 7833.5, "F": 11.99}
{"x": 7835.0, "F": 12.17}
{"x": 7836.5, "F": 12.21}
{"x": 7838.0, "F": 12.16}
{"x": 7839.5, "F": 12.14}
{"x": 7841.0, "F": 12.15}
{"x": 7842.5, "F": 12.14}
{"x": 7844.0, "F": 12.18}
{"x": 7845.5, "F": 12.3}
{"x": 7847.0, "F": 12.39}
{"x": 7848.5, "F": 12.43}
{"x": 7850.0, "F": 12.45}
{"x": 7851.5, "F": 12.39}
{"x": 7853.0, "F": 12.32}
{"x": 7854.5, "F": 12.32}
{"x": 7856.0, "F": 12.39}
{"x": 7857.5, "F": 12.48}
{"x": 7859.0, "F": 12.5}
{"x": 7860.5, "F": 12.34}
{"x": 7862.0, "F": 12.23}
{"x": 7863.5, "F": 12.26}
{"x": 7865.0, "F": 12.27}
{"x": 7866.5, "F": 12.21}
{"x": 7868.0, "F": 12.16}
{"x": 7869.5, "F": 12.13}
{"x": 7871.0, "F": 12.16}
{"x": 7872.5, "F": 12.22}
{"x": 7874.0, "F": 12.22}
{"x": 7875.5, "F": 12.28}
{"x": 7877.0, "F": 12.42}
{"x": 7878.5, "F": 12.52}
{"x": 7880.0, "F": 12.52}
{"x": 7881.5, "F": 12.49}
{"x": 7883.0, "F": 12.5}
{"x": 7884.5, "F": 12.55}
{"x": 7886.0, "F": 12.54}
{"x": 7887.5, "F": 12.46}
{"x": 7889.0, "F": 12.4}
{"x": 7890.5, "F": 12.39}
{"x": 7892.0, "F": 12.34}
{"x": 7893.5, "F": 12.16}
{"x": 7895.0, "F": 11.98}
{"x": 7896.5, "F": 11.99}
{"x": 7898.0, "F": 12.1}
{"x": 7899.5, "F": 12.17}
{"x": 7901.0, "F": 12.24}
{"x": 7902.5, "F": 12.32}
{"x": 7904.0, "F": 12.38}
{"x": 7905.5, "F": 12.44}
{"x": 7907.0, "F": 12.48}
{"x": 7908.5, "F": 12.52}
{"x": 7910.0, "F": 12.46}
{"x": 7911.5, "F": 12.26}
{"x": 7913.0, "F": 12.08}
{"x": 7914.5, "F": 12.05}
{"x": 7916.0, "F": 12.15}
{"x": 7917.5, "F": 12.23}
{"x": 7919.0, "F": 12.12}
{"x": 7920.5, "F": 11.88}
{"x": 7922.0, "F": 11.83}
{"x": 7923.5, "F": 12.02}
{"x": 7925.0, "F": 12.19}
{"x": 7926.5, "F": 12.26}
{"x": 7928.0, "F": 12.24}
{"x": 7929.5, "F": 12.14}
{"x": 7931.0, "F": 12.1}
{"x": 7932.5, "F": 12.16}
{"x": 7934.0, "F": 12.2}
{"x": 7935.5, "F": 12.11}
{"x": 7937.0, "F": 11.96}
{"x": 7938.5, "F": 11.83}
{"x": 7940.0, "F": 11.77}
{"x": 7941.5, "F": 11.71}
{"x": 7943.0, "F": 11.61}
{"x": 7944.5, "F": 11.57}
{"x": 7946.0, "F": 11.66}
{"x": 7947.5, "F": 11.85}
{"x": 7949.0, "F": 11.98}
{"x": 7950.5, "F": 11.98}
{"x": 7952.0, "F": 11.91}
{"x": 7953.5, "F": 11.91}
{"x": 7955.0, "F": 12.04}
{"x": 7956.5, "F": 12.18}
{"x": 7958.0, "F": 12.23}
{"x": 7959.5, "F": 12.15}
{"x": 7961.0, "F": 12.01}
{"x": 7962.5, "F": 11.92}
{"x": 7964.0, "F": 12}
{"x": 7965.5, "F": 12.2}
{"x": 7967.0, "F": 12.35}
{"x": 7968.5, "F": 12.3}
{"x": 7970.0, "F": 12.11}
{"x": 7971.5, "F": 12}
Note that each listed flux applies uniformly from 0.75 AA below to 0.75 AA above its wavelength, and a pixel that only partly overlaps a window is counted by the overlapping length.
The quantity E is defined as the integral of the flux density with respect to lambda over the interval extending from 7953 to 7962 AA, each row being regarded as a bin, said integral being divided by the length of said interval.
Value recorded 12.1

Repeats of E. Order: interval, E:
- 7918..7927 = 12.0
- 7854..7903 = 12.3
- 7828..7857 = 12.2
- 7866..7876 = 12.2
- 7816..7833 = 12.4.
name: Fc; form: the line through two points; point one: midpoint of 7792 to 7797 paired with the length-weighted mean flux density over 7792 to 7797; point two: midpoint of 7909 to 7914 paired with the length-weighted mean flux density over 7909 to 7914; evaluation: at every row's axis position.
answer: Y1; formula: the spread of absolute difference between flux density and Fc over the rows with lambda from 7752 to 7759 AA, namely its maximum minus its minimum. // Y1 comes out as 0.31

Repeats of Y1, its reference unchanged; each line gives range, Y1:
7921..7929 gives 0.43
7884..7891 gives 0.16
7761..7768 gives 0.29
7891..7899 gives 0.23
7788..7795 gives 0.06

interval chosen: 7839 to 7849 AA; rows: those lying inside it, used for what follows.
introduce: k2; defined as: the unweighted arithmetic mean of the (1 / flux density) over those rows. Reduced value 0.0817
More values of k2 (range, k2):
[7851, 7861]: 0.0807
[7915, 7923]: 0.0831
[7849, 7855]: 0.0808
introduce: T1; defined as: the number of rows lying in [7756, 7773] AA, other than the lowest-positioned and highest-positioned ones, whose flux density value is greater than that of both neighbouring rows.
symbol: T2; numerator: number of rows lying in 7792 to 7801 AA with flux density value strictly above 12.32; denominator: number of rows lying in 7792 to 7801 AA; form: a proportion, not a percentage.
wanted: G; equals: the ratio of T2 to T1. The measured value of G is 0.33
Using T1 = 1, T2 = 0.3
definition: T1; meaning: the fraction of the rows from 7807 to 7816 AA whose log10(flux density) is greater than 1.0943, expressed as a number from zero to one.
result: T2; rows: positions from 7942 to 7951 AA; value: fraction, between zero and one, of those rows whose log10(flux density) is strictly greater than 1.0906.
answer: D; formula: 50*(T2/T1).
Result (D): 0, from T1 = 1.0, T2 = 0.0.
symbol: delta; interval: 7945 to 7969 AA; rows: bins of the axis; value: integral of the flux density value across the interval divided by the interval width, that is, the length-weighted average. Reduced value 12.0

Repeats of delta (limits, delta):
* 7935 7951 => 11.8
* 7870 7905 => 12.3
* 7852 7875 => 12.3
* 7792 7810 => 12.4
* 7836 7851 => 12.3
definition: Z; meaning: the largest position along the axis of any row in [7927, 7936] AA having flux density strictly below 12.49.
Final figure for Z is 7935.5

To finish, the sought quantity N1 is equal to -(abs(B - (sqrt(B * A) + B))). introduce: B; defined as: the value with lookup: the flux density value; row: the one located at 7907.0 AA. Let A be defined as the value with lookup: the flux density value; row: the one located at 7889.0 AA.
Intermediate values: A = 12.4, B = 12.48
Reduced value -12.4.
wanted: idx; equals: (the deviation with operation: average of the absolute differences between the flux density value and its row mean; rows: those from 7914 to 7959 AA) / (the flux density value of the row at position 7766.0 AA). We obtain 0.0132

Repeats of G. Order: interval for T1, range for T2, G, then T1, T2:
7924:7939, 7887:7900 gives 0.22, 2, 0.4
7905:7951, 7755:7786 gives 0.20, 4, 0.8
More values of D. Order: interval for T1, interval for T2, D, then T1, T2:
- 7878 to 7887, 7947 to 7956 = 0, 1.0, 0.0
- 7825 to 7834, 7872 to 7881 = 75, 0.3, 0.5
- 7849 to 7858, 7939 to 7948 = 0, 0.3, 0.0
